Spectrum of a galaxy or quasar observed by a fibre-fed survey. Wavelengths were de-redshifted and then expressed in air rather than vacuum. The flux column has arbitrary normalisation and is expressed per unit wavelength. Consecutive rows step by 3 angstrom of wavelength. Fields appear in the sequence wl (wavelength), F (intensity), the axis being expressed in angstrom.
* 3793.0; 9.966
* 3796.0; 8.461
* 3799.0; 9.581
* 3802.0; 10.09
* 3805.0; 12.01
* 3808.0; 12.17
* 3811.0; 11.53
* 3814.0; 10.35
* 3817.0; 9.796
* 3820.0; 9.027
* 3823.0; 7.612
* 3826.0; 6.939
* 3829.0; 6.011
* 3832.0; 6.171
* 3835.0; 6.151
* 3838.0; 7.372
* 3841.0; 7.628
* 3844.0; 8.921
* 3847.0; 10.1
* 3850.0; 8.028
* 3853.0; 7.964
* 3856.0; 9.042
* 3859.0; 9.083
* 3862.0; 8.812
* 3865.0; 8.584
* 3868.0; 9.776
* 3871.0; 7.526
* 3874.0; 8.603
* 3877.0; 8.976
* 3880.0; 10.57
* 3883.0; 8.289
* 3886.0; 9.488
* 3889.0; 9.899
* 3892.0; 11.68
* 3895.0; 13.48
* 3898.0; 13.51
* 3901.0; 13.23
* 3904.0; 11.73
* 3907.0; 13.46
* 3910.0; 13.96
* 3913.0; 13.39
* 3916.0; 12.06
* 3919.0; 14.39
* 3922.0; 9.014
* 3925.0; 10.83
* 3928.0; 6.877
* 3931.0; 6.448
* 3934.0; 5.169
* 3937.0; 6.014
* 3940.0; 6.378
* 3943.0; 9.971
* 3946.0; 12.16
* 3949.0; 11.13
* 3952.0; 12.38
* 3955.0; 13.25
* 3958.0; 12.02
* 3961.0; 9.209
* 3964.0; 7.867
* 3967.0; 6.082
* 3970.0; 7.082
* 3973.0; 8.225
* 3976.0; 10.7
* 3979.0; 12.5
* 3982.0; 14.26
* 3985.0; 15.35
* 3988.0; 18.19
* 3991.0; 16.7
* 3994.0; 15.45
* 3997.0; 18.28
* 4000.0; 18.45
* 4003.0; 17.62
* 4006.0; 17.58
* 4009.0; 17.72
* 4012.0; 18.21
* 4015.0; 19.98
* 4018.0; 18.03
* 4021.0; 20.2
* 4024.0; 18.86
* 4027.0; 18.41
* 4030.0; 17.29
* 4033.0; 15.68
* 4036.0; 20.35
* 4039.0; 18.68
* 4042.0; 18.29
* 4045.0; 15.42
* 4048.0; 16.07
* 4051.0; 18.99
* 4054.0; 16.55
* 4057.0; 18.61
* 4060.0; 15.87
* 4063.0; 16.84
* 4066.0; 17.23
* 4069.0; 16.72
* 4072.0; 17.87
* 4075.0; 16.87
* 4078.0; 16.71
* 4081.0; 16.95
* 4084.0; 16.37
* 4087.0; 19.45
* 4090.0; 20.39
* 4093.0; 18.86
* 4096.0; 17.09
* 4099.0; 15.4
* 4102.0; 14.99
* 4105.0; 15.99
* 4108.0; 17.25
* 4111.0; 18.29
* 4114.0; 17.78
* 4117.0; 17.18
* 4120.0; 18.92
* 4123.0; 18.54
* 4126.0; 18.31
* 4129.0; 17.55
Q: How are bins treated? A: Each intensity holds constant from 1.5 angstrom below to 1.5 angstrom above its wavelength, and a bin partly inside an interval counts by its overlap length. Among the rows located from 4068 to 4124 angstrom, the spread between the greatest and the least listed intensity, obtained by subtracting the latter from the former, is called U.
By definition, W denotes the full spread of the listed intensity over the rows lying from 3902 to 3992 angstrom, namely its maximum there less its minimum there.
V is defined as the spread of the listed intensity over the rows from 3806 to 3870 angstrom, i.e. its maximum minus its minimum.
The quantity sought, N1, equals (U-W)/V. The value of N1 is -1.2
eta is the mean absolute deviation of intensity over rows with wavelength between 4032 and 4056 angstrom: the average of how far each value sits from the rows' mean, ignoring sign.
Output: 1.6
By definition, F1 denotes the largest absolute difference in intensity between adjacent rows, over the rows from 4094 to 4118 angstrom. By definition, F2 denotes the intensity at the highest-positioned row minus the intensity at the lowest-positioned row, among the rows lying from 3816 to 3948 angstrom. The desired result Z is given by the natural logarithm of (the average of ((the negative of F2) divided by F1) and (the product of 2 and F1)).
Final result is -0.01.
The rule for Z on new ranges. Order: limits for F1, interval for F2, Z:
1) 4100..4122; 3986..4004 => 0.64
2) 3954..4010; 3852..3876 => 1.00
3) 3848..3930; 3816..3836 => 1.74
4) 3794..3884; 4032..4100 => 0.85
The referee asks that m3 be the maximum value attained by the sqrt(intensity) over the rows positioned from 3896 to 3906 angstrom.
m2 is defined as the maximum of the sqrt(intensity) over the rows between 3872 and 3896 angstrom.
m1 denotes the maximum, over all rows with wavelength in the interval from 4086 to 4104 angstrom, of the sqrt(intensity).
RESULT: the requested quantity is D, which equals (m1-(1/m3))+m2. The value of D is 7.9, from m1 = 4.52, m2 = 3.7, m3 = 3.7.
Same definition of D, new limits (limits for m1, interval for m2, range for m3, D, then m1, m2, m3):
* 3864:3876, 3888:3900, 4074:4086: 6.6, 3.13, 3.7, 4.1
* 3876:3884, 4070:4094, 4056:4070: 7.5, 3.25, 4.5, 4.3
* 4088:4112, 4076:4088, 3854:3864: 8.6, 4.52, 4.4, 3.0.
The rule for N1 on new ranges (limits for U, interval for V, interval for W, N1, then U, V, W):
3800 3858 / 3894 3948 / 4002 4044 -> 0.2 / 6.2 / 9.2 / 4.7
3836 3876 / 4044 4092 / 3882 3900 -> -0.5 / 2.7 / 5.0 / 5.2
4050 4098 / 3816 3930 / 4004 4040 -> 0.0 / 4.5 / 8.4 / 4.7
